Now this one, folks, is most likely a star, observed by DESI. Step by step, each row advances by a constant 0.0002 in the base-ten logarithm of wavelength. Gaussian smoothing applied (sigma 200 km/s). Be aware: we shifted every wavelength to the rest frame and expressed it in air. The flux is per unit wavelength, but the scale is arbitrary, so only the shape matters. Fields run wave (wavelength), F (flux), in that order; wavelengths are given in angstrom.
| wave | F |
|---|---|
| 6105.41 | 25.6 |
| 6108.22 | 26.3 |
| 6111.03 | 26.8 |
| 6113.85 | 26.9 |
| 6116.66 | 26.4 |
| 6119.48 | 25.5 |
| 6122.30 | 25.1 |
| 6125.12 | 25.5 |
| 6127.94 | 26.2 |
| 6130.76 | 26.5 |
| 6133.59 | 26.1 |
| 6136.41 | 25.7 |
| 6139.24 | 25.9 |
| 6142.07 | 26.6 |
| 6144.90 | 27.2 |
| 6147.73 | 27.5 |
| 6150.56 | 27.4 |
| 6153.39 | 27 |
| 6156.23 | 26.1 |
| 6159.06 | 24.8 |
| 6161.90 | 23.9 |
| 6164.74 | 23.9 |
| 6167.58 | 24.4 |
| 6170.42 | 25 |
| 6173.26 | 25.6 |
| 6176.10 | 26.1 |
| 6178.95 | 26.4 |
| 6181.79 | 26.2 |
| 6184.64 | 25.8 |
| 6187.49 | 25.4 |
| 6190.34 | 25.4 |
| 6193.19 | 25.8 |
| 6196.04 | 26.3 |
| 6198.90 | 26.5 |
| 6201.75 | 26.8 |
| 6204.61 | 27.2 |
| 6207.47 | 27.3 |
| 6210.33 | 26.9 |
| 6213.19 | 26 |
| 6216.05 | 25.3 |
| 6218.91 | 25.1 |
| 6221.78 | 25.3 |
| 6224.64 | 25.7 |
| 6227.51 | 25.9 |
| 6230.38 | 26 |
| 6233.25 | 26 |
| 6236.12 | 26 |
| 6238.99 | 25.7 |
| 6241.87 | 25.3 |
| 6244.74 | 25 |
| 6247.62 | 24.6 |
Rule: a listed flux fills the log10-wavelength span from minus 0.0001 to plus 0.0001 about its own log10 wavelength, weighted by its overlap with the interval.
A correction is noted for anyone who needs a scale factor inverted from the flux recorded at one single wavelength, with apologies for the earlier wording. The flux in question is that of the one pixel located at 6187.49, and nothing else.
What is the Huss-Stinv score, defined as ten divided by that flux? 0.394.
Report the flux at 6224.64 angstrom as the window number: 25.7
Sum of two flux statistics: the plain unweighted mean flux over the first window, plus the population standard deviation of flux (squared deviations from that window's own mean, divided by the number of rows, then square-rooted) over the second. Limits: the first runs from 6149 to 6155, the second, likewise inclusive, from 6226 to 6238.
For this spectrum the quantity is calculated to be 27.2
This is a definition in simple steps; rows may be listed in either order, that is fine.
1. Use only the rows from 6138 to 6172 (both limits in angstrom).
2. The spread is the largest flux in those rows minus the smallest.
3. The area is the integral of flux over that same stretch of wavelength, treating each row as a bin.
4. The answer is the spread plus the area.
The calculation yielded 881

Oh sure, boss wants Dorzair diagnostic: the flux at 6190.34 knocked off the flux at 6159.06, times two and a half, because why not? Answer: -1.5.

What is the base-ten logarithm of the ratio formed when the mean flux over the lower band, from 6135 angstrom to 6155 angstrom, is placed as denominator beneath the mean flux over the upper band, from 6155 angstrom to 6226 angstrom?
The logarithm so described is -0.017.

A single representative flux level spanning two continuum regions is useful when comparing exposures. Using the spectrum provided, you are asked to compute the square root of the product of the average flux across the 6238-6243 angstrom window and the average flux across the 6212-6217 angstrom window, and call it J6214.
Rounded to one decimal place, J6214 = 25.6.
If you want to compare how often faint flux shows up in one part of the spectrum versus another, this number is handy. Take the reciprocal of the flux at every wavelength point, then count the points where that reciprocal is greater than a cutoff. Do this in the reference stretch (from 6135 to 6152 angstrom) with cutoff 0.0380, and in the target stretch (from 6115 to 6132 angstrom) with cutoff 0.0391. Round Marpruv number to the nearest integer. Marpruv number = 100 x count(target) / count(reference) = 150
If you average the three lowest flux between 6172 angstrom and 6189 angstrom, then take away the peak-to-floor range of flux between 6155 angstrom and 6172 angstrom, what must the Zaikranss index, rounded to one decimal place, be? 23.4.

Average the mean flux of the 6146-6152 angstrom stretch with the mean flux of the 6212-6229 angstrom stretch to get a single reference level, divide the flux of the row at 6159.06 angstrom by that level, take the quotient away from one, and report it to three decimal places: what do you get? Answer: 0.064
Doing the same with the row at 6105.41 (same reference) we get 0.034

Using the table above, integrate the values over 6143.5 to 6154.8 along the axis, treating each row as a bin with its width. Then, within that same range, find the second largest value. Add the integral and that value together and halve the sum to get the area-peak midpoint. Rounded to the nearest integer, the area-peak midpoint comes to 168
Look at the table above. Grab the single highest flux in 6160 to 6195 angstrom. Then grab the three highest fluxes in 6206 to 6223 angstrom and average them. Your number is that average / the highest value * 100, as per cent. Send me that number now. 101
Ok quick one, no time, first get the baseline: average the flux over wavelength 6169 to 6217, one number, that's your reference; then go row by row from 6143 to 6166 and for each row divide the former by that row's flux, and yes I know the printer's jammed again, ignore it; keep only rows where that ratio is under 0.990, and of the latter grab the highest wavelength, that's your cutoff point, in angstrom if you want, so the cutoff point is 6153.39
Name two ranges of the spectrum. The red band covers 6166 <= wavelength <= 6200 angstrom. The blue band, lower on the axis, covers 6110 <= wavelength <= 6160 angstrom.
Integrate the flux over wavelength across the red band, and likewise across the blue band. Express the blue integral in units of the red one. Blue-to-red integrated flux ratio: 1.5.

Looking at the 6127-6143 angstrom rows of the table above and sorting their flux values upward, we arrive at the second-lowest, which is 25.9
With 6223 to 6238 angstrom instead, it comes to 25.9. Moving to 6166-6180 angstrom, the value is 25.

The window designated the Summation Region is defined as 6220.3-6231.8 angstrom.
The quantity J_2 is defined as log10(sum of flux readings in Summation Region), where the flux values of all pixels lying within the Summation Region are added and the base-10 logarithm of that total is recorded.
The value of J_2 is 2.012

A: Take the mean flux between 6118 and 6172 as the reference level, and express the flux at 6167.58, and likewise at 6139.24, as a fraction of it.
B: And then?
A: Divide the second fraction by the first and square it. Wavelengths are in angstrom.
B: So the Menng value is 1.13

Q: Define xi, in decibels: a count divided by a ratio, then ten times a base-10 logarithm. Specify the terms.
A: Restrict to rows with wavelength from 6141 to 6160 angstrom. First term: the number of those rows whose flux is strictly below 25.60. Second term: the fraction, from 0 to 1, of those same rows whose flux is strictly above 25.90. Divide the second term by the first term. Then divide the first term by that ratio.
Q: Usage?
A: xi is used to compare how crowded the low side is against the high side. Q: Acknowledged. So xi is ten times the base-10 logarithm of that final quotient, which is 1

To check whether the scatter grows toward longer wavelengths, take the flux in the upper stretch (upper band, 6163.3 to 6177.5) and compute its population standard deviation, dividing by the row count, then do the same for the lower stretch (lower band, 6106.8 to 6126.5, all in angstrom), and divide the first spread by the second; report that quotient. 1.2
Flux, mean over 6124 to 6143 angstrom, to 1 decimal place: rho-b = 26.1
